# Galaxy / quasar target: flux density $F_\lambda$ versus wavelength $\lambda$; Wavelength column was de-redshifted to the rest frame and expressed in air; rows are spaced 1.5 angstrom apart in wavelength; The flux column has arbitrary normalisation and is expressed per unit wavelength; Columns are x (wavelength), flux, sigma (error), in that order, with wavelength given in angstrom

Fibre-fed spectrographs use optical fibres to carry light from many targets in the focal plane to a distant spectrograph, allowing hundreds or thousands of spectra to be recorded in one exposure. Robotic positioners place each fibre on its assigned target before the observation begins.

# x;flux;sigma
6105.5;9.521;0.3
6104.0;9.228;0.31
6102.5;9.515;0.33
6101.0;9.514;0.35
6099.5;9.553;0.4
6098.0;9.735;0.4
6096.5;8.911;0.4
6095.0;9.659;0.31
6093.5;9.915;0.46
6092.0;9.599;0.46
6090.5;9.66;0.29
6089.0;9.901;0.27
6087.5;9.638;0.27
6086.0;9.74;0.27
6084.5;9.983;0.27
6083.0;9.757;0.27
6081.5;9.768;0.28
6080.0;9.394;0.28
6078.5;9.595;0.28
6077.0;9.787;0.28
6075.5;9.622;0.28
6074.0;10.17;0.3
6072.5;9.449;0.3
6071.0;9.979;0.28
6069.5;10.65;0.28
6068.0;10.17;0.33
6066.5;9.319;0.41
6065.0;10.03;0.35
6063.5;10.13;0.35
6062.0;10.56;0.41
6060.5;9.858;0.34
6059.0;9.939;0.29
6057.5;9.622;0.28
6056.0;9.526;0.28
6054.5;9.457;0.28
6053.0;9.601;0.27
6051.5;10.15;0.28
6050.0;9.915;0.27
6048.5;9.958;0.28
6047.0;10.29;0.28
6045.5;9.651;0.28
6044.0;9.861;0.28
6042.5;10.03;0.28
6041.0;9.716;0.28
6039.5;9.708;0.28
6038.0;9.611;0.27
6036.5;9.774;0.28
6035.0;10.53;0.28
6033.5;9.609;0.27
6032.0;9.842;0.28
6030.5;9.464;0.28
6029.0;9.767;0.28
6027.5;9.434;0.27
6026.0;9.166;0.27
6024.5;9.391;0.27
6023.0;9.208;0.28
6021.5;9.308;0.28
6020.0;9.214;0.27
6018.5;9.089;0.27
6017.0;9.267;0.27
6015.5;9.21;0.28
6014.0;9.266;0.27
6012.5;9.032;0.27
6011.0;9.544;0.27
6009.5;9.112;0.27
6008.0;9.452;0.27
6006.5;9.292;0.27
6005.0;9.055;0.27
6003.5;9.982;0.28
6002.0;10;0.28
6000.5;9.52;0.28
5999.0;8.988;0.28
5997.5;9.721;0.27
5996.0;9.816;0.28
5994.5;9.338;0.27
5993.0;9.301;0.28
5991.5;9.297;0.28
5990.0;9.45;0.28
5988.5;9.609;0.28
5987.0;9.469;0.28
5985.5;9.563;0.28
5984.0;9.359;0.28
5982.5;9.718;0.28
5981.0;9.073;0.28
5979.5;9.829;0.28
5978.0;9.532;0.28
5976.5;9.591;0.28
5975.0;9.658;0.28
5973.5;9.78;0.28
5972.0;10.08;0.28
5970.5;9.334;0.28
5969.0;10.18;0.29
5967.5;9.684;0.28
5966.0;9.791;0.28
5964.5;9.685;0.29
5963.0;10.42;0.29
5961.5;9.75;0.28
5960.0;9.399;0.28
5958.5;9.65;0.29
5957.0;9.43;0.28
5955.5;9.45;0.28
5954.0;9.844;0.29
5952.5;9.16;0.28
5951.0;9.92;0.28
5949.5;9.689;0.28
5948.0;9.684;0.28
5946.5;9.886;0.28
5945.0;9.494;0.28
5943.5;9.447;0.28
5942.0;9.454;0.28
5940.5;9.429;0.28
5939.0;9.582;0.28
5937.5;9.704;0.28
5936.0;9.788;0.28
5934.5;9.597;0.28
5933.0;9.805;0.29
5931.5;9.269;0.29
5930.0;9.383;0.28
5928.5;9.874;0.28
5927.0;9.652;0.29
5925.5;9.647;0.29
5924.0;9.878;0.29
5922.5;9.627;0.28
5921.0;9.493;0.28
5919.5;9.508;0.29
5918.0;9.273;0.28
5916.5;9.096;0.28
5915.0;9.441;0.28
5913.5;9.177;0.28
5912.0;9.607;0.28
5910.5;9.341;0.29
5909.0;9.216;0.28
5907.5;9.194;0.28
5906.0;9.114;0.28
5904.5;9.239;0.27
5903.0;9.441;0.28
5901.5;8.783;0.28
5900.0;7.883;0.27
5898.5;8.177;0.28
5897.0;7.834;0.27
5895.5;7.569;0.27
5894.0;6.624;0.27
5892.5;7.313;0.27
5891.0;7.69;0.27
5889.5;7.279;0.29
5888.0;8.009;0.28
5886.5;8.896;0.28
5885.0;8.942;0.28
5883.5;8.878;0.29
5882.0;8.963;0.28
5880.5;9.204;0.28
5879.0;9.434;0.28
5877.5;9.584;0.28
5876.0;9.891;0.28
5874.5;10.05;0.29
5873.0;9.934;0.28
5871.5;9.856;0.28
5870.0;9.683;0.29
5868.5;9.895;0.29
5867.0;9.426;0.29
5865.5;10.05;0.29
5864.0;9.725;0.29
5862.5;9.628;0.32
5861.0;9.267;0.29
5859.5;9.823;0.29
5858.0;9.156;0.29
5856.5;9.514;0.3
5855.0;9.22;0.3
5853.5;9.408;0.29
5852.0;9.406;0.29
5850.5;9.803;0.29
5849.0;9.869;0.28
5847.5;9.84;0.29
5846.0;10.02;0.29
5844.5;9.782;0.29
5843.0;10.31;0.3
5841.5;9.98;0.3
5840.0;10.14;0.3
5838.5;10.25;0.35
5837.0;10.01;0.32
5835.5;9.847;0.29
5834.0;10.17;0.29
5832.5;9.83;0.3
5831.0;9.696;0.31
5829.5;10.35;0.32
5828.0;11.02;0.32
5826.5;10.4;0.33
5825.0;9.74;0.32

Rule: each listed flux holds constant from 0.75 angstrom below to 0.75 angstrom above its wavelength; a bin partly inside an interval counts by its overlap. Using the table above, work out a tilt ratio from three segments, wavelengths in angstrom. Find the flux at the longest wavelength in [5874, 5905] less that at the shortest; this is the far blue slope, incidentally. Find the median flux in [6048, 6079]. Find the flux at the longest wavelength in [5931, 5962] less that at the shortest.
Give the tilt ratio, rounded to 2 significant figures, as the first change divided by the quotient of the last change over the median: -17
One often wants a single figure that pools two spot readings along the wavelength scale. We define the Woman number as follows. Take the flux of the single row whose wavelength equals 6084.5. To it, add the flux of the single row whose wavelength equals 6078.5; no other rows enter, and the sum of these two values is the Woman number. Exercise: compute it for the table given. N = 19.6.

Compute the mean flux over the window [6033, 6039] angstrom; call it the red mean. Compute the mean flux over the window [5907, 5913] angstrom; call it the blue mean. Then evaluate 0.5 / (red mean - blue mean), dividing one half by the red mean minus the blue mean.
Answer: 0.9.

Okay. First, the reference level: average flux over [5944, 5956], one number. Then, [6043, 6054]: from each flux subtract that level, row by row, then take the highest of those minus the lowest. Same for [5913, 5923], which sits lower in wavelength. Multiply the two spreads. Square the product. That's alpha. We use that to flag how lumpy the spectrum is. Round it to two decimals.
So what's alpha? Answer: 0.13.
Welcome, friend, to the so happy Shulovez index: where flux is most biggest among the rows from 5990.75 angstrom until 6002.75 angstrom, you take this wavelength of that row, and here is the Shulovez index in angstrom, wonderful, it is 6002.0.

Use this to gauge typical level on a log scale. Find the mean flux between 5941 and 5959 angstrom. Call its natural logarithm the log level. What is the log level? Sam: 2.26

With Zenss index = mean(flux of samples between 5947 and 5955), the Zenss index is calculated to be 9.66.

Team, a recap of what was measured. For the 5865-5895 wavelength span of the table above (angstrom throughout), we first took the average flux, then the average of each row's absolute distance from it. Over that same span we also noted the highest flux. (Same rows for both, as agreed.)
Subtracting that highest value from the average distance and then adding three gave -6.2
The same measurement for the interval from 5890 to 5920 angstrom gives -5.8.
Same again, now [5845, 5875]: -6.8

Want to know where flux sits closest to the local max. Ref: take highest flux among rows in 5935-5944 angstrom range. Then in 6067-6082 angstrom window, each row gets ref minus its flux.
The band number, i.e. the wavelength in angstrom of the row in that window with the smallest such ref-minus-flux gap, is 6069.5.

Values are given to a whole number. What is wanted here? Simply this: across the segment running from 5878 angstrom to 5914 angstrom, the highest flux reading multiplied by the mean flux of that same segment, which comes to 82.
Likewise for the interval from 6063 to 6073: 106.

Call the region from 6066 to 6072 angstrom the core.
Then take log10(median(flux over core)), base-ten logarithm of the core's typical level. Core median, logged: 1.003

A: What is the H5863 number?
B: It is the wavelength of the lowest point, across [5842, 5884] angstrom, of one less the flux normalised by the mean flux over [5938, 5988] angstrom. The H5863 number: 5843.0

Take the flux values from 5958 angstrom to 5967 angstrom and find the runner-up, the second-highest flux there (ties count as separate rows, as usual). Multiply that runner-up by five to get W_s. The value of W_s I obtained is 49.0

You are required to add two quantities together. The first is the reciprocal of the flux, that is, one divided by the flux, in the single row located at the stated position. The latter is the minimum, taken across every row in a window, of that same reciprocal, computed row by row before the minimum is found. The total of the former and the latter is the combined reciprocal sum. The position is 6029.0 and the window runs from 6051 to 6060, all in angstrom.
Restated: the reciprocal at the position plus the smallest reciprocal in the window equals 0.2009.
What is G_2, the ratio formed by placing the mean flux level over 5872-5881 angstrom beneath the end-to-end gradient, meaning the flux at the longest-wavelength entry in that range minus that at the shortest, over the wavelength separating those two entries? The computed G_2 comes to -0.010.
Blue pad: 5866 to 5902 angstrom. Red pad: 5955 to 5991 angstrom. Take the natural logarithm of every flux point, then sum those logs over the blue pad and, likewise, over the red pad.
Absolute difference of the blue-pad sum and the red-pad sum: 2.5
